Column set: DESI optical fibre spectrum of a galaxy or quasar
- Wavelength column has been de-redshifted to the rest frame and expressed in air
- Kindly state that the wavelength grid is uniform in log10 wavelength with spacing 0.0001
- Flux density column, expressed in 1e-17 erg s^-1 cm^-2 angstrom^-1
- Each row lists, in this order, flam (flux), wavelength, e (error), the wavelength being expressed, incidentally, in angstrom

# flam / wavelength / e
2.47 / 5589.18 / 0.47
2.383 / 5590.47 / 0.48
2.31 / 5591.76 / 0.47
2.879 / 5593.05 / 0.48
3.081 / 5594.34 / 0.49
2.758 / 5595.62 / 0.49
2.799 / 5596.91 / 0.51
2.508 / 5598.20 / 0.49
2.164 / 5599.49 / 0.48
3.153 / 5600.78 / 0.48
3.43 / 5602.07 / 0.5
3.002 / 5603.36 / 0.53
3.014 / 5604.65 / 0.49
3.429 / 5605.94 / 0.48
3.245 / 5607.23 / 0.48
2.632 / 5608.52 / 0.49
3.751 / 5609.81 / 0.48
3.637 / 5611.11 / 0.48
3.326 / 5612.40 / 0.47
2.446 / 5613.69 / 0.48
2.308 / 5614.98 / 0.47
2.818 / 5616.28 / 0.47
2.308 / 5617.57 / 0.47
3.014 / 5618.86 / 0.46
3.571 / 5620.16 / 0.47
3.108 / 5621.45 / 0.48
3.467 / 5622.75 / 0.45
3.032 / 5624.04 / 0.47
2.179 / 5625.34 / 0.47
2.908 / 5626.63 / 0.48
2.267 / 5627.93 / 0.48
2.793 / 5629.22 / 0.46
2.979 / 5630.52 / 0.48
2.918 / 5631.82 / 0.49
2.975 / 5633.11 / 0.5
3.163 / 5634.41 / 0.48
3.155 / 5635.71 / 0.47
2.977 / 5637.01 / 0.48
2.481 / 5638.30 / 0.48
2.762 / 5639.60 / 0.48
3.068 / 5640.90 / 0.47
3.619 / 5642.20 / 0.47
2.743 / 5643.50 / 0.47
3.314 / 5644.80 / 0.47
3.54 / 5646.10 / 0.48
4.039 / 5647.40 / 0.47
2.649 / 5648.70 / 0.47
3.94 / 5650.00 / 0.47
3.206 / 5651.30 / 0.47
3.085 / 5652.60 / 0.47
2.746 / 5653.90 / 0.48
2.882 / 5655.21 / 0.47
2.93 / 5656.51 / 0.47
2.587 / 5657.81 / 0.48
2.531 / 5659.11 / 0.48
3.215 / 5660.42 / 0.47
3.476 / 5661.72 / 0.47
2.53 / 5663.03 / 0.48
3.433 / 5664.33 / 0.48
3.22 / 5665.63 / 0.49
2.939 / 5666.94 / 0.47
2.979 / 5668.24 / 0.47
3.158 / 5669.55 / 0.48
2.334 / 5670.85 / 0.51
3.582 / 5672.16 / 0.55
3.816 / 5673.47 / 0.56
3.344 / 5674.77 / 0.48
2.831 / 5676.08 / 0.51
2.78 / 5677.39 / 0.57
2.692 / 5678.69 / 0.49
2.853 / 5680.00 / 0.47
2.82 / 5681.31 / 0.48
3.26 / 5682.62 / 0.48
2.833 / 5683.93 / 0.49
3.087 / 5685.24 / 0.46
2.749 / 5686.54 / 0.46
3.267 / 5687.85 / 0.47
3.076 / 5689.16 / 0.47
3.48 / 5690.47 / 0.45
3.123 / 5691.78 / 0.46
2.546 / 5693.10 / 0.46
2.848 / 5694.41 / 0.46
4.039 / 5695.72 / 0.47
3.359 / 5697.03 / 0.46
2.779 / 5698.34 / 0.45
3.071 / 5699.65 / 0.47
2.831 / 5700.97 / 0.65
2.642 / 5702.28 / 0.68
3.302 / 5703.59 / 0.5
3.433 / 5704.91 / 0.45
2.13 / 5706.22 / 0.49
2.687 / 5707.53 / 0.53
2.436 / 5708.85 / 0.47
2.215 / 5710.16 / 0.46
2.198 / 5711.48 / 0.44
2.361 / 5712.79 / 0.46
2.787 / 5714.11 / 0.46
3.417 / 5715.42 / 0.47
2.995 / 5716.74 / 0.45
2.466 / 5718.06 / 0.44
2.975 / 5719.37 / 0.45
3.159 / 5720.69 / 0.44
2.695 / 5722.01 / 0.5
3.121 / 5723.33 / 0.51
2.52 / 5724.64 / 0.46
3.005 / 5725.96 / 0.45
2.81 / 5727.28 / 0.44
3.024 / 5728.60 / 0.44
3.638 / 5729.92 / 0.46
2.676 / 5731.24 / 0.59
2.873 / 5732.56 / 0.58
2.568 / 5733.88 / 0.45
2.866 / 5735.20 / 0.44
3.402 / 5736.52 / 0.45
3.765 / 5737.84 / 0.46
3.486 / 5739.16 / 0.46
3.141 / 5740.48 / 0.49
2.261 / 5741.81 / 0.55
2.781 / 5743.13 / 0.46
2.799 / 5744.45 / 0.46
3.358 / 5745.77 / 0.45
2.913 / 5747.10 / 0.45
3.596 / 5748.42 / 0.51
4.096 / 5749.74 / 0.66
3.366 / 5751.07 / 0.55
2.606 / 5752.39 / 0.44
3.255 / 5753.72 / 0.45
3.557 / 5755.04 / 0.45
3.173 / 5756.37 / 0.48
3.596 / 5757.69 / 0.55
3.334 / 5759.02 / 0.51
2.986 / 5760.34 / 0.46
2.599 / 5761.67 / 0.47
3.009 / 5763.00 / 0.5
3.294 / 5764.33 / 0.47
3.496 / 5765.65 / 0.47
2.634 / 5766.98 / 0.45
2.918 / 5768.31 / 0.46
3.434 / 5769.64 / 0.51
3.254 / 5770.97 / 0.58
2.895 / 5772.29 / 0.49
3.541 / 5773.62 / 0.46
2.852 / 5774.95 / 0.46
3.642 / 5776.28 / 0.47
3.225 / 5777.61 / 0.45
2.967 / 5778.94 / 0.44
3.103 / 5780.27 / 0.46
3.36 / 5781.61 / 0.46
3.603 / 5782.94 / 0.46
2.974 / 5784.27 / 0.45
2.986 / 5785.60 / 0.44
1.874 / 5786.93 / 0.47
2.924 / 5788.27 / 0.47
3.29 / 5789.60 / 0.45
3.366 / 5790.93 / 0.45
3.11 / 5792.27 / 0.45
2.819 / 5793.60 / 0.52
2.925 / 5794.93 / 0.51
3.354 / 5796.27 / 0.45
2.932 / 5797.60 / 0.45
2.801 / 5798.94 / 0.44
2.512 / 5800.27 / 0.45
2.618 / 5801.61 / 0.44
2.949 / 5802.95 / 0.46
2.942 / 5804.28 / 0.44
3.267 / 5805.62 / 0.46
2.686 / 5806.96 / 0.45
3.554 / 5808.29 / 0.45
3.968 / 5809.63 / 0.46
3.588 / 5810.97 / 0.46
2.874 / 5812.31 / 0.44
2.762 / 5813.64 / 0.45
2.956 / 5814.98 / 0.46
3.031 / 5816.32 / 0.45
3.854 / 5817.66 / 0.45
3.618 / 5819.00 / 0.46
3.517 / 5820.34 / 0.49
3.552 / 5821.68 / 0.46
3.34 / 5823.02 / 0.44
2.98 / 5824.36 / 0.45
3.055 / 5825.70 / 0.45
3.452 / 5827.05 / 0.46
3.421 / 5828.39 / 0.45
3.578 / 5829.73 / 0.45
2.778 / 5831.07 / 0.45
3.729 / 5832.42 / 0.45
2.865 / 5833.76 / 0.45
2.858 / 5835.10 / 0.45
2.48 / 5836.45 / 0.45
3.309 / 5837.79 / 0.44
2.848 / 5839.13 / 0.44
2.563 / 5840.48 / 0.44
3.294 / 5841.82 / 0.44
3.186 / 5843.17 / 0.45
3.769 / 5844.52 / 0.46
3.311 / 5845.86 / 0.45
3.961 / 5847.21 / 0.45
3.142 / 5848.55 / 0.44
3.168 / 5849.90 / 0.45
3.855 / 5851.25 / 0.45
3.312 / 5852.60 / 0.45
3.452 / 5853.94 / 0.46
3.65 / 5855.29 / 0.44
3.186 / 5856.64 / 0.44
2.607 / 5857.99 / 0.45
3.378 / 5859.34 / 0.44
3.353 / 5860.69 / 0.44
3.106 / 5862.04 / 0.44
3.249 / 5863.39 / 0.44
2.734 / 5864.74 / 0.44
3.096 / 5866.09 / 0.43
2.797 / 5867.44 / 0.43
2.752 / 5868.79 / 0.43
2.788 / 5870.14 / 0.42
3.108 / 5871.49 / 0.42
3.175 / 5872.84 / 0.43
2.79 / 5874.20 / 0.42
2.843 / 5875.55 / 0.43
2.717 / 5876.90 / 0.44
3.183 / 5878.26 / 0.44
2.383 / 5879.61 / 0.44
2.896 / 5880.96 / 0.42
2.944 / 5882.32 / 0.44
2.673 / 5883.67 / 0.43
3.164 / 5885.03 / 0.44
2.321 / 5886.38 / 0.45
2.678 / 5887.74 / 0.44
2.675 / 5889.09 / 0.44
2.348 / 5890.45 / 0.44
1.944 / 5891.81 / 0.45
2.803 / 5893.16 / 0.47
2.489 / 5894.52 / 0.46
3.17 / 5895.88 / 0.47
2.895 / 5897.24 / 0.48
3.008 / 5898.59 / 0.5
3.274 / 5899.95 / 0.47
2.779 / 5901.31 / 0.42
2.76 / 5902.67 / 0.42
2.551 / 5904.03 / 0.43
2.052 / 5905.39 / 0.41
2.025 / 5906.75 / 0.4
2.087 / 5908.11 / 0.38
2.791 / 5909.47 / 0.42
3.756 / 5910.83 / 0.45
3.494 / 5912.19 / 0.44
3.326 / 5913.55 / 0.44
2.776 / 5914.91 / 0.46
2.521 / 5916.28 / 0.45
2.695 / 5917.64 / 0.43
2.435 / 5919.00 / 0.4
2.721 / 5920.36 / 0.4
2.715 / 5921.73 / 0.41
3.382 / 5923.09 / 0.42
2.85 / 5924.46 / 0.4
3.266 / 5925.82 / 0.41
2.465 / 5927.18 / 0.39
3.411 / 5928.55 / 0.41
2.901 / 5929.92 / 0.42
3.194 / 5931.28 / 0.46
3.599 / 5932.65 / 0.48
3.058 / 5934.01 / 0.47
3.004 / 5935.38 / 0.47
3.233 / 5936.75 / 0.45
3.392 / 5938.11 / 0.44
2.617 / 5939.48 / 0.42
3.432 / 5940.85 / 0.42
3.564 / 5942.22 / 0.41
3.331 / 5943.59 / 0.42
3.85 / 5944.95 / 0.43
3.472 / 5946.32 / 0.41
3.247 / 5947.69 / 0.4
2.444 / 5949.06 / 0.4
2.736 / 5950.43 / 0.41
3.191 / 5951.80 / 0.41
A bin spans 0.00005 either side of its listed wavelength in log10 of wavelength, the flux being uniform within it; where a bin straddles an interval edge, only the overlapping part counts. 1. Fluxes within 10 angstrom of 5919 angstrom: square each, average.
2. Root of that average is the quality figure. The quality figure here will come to 3.00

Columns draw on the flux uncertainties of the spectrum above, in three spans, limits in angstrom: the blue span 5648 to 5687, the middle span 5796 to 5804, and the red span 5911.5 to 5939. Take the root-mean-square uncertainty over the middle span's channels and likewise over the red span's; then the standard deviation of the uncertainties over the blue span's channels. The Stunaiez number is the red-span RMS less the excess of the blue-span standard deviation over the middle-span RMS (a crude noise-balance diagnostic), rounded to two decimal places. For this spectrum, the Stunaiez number 0.85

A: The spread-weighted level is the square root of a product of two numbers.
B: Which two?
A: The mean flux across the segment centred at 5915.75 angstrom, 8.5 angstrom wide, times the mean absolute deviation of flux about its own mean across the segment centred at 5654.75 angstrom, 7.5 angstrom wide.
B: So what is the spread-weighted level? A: 0.69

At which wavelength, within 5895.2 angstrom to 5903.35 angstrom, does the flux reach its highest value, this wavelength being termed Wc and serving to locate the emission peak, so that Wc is 5899.95 angstrom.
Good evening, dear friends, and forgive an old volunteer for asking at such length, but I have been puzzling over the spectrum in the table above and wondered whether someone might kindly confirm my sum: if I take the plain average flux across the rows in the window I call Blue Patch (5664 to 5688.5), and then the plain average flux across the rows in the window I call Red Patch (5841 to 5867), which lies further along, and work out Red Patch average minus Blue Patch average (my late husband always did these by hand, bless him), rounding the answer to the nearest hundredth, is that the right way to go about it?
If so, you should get 0.25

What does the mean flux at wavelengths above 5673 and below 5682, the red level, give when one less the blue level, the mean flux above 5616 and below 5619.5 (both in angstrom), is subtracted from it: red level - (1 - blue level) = 4.7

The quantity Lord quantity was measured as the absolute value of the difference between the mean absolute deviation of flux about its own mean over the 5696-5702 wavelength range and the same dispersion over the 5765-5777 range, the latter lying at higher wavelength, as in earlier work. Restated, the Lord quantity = 0.12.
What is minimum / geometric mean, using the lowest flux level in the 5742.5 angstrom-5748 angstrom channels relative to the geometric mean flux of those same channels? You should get 0.94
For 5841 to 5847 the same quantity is 0.94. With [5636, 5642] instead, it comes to 0.88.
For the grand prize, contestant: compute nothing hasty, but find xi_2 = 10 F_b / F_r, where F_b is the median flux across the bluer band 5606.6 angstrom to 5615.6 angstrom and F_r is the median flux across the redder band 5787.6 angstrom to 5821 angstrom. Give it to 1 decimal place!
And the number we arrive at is 11.0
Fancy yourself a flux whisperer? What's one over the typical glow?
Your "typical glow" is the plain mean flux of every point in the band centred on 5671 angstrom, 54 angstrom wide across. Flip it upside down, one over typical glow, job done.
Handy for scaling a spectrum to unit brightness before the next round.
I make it 0.323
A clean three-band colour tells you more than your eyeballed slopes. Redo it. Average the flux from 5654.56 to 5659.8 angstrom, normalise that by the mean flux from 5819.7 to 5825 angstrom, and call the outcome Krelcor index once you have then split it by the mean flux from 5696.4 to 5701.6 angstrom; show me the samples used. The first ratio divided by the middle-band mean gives 0.27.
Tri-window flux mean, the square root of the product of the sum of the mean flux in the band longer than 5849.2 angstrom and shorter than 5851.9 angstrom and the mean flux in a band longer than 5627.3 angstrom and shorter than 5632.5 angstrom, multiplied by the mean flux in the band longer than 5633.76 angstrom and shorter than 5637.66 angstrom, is 4.40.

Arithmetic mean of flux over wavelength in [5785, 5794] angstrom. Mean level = 2.91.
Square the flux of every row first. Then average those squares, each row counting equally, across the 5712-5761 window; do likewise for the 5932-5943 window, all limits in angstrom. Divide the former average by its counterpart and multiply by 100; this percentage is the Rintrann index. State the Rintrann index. 90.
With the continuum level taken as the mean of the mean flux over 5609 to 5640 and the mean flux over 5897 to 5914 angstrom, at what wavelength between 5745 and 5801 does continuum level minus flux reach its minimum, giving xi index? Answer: 5749.74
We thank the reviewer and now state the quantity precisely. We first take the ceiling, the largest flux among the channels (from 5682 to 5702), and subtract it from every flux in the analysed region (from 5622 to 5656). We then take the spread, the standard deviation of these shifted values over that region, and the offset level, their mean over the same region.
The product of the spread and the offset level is -0.44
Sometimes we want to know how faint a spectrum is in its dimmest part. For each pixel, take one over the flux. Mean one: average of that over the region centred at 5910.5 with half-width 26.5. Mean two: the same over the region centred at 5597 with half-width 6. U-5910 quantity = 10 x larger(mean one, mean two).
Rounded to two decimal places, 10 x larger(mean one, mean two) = 3.66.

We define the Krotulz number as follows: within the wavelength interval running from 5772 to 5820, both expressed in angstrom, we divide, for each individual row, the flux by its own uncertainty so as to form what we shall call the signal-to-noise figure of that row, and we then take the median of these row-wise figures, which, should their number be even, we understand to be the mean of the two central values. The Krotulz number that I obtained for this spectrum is 6.74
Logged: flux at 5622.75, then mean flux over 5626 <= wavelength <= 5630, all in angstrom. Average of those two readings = 3.1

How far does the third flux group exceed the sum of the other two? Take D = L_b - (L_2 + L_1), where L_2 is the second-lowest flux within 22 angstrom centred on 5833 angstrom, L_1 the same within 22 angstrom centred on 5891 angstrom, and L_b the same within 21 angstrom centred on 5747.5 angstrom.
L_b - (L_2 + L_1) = -2.28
